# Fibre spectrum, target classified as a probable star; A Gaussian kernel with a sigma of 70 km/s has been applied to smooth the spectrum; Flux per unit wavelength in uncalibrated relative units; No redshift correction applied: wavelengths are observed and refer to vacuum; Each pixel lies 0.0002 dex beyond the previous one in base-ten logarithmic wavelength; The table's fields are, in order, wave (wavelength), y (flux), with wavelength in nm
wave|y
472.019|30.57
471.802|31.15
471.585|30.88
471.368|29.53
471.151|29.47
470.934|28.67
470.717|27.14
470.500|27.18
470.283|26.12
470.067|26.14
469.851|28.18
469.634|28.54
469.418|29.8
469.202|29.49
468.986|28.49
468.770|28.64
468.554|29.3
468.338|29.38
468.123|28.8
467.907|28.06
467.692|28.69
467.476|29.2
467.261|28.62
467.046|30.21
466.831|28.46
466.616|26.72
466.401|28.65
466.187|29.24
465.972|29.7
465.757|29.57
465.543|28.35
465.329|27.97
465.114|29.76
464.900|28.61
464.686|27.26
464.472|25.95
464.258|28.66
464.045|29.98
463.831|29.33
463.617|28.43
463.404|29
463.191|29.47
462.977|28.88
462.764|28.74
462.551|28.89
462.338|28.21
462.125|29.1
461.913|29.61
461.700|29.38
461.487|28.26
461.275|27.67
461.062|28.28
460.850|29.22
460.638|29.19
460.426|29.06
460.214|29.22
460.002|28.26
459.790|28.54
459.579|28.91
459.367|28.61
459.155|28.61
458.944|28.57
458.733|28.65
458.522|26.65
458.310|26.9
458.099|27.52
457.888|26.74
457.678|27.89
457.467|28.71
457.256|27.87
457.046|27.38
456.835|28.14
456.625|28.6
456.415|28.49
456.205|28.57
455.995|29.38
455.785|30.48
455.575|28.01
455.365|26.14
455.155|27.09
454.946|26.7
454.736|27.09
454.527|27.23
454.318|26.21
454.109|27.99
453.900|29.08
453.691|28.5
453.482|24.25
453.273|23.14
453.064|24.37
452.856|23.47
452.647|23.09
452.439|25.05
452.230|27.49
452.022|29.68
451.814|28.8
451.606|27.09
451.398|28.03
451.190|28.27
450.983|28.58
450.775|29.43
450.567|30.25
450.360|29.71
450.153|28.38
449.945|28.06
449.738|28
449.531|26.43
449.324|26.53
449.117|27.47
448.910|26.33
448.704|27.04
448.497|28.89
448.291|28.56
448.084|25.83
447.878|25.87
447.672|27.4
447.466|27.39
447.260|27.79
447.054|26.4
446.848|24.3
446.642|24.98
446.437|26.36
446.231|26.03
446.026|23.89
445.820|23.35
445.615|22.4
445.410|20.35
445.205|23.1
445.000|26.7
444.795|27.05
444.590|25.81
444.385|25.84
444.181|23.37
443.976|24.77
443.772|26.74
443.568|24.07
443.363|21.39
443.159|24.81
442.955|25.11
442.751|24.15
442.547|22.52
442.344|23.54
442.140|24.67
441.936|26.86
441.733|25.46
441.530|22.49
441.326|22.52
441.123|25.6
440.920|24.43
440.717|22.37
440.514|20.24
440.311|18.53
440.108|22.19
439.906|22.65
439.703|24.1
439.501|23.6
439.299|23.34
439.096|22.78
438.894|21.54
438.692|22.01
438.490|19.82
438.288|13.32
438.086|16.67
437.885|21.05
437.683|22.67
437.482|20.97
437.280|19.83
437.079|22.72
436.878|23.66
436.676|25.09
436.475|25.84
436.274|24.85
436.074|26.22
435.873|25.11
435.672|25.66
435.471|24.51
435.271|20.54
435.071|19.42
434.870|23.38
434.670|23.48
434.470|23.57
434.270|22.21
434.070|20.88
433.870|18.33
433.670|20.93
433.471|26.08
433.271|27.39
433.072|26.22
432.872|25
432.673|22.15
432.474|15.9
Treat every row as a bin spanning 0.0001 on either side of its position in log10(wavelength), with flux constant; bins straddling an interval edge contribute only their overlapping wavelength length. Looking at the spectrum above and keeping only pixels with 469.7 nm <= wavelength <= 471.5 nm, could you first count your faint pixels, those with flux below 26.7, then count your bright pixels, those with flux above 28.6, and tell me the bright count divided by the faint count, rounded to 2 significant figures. 1.5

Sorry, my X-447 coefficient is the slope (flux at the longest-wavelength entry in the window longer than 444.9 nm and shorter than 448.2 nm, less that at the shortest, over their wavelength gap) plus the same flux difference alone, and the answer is -1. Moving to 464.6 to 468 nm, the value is 1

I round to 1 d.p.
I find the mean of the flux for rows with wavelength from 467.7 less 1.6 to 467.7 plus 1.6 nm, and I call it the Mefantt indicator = 28.8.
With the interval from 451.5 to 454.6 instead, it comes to 26.4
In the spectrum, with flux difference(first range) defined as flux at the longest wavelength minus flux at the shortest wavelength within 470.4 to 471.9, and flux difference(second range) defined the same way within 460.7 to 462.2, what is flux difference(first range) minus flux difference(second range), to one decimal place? 4.1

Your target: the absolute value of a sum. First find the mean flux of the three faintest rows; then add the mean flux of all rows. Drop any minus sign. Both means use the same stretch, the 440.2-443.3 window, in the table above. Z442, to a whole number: 44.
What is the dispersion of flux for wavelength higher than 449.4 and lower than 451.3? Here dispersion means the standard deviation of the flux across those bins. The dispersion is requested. 1.1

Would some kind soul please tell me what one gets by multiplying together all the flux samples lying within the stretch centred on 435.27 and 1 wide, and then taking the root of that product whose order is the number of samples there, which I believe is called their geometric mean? 23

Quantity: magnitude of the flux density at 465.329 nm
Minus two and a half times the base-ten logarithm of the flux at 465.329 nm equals -3.617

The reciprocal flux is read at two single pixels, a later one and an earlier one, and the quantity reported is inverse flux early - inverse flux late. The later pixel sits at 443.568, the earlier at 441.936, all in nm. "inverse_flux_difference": -0.0043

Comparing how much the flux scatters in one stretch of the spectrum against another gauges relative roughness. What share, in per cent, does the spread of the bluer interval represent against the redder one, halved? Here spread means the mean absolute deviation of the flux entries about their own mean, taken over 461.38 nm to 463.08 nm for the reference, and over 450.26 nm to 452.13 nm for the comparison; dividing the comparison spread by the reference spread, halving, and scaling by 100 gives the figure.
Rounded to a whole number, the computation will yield 110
